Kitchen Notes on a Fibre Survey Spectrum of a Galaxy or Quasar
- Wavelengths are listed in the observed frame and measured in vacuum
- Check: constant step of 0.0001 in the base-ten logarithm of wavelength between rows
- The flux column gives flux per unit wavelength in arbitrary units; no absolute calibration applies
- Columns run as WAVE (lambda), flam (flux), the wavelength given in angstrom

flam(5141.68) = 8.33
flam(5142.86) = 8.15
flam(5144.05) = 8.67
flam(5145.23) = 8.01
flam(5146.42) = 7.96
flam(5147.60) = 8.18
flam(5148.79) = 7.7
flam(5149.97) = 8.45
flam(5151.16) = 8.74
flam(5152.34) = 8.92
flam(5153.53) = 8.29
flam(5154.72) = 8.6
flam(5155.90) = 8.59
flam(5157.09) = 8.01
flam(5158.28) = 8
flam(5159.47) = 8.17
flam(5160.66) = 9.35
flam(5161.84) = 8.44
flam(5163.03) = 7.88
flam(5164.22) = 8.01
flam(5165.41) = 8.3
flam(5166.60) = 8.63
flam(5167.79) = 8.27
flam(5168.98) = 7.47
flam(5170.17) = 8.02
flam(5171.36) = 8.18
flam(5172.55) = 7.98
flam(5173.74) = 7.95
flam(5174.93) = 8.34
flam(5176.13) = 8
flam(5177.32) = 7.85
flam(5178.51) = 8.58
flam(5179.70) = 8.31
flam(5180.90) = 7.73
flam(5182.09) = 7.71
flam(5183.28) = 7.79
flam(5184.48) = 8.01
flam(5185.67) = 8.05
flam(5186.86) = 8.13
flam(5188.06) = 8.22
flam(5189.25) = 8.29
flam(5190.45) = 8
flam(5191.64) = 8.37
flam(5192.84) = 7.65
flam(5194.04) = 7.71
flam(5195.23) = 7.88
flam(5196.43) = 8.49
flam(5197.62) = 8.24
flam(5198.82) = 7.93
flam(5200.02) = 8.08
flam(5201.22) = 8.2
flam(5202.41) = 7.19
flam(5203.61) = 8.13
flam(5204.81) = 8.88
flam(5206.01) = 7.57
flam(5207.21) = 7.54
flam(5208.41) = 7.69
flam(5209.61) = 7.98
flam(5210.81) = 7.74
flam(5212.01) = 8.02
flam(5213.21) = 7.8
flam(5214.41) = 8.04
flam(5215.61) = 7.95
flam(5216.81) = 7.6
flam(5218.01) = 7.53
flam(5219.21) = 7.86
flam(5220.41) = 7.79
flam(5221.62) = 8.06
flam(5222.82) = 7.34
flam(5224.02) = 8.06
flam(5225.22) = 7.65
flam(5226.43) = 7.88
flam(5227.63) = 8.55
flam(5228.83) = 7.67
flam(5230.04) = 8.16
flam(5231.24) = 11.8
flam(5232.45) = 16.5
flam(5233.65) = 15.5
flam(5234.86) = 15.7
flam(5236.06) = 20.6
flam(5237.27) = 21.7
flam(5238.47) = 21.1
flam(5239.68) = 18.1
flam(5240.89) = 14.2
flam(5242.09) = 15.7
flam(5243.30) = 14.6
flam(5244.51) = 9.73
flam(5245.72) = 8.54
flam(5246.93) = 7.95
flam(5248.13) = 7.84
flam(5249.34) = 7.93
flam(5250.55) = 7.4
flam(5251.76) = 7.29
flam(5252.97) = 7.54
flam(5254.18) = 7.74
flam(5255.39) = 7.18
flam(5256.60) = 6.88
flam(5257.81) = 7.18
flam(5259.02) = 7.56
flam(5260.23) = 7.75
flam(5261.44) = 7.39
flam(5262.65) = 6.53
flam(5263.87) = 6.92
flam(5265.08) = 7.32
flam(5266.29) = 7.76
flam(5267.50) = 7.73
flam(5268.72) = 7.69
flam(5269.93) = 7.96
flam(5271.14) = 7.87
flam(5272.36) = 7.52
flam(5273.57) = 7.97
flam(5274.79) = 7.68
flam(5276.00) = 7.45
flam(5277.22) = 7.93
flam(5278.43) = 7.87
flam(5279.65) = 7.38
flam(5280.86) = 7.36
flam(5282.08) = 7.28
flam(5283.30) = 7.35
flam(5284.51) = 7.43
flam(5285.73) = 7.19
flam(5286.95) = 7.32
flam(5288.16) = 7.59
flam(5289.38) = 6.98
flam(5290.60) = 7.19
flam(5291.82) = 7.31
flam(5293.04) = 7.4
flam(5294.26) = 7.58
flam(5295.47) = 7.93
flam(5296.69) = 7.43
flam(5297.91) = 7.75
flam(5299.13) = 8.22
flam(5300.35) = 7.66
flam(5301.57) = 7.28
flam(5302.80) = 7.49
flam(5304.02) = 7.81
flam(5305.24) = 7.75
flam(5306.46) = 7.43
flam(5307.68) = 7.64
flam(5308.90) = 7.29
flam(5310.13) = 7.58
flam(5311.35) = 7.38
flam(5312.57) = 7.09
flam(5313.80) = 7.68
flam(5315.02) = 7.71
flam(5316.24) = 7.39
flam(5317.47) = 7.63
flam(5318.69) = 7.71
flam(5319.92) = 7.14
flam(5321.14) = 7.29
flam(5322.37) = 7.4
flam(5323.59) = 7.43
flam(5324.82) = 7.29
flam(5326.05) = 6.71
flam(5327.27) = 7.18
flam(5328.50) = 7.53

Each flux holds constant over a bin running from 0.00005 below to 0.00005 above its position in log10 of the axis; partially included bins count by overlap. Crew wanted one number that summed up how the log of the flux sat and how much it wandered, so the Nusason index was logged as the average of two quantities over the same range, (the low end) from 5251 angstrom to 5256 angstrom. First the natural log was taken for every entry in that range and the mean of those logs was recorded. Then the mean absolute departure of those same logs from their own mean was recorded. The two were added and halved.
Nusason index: 1.02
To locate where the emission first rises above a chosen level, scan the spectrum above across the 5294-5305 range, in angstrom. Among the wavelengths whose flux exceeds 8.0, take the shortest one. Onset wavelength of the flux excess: 5299.13 angstrom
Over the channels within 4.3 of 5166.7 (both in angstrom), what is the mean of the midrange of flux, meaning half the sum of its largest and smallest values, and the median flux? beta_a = 8.0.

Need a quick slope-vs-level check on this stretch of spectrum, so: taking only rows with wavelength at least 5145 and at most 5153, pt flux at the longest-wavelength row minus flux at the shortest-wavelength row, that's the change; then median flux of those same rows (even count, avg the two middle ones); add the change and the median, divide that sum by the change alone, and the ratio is 10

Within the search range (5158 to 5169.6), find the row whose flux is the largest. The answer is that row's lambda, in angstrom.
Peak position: 5160.66 angstrom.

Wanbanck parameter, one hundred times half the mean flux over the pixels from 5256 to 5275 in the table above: 374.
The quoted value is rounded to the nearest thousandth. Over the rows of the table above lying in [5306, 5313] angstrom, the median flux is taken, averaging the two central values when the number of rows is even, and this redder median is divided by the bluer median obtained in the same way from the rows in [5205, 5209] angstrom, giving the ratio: 0.978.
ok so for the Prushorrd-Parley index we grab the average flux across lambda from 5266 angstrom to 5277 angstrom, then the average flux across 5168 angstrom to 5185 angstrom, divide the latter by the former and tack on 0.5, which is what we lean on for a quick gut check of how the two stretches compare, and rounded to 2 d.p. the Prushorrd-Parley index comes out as 1.53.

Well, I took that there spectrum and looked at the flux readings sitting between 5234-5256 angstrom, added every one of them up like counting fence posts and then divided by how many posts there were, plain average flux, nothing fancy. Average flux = 12.3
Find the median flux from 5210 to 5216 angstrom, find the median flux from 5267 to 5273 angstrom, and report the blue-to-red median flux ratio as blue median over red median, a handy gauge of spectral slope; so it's 1.0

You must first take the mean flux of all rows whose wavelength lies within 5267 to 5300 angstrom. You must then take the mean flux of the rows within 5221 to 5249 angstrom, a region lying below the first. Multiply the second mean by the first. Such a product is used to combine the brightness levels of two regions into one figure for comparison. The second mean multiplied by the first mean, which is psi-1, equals 93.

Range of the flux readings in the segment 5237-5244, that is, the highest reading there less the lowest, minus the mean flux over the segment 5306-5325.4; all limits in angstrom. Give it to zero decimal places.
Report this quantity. 0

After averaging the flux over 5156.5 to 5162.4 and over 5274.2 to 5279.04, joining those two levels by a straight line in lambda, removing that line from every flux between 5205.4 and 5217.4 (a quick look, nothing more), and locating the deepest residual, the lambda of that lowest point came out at 5207.21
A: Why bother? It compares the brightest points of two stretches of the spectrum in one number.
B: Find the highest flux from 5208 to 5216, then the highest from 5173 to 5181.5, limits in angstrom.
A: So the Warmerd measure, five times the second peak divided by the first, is 5.34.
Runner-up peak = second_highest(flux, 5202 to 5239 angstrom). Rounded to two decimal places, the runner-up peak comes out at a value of 21.10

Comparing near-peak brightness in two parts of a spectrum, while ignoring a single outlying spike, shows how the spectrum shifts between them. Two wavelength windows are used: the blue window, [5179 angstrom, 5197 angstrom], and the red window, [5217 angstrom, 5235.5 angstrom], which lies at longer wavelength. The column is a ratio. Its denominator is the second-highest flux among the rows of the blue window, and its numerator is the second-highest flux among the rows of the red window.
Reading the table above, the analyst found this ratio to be 1.88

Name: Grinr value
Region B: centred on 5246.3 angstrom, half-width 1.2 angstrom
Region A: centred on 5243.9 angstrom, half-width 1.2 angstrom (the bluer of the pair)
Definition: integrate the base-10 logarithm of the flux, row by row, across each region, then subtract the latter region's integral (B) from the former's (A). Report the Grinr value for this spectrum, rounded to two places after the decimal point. 0.39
